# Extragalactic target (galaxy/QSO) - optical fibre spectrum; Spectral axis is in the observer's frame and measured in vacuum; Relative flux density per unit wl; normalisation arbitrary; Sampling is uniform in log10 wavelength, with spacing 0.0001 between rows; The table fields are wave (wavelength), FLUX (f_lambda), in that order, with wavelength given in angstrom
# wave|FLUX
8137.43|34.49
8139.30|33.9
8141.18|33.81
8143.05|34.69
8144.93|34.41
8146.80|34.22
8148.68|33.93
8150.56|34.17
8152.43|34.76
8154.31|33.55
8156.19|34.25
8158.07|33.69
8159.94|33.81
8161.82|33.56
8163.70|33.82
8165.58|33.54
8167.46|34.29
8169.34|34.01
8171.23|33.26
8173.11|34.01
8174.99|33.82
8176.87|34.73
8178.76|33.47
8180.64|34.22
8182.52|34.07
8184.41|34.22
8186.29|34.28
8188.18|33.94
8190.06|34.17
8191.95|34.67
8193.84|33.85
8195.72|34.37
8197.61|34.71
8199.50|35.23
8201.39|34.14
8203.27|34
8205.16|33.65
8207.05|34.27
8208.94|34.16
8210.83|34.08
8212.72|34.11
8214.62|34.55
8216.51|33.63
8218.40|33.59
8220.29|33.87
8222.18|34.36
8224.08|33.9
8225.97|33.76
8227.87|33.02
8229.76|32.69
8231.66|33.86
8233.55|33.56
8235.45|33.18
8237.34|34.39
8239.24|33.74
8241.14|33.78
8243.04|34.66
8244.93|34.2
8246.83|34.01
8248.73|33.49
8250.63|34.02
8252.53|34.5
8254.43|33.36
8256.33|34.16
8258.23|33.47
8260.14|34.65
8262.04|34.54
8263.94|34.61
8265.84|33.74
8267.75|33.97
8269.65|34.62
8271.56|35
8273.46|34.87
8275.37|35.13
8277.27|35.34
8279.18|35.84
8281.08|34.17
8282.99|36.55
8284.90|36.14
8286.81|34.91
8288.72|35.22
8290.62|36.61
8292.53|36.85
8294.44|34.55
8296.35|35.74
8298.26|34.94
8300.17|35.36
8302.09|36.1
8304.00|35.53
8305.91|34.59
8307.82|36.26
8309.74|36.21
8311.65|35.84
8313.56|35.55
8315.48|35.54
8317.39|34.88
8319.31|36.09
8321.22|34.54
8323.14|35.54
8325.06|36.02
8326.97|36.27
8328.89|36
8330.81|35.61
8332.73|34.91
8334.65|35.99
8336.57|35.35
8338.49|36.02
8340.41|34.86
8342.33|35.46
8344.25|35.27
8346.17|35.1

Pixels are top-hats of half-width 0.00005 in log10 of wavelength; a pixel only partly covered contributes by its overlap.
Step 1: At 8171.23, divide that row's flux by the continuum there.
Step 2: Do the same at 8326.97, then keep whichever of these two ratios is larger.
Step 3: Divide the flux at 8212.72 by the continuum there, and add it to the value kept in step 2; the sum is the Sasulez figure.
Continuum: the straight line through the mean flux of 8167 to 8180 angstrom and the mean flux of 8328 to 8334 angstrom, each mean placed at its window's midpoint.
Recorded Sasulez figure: 2.02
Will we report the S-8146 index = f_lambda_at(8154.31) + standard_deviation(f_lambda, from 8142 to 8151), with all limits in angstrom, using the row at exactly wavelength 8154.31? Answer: 33.8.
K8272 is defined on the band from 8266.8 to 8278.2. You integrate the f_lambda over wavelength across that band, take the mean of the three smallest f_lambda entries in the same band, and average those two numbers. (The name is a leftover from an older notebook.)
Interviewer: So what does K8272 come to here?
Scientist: 216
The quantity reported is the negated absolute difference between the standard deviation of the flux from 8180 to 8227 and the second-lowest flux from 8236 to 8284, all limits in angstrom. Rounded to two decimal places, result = -33.10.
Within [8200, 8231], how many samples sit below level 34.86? 16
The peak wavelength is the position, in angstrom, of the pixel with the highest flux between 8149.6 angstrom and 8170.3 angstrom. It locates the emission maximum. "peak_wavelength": 8152.43 angstrom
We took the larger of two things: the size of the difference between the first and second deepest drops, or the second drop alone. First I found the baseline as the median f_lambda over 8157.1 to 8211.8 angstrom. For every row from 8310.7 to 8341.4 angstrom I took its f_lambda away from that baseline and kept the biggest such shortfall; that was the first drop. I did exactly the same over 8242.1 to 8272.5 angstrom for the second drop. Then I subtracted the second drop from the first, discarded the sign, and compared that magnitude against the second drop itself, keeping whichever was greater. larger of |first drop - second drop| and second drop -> 1.2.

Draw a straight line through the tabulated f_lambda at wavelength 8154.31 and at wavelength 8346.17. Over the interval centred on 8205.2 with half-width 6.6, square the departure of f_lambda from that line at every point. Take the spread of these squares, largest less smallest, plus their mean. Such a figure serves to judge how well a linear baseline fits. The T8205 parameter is 2.0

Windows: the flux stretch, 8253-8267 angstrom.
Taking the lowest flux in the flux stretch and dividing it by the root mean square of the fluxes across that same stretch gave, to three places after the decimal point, 0.979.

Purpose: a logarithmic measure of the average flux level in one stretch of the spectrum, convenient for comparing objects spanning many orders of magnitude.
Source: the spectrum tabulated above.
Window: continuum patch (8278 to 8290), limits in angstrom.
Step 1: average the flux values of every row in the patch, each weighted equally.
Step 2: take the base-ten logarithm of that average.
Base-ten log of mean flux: 1.55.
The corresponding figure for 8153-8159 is 1.53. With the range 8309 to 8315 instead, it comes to 1.55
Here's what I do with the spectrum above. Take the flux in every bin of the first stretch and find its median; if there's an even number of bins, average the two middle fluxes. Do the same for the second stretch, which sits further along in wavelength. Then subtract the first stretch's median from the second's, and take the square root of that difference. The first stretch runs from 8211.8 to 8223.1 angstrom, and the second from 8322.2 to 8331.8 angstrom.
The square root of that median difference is 1.42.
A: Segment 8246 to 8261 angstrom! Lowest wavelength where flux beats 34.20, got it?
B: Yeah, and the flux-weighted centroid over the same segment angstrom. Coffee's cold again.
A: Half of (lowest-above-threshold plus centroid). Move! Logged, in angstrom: 8253.0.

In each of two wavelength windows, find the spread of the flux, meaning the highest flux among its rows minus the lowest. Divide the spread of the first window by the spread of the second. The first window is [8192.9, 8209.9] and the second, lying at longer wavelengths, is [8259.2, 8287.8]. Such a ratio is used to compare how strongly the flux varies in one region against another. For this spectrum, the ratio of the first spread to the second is 0.56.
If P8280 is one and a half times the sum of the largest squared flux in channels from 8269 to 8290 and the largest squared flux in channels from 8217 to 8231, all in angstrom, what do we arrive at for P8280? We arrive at 3775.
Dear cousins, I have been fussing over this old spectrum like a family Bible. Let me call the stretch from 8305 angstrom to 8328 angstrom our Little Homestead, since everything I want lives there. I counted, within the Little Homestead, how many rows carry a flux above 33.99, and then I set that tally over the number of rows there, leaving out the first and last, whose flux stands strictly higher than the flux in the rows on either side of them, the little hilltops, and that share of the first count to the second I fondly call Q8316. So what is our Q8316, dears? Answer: 6.0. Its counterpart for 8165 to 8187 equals 2.0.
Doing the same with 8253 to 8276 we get 2.0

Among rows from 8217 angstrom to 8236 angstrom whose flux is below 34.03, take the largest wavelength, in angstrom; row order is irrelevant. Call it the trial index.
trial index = 8235.45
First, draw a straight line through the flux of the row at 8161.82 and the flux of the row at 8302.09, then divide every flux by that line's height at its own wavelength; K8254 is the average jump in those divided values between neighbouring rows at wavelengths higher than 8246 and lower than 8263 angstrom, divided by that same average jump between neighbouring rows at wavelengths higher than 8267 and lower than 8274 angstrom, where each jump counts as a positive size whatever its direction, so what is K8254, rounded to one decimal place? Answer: 1.8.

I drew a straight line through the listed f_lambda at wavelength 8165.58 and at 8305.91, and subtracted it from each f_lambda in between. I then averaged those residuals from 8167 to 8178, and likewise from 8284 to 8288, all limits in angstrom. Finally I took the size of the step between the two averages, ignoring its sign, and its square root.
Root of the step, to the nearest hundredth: 0.81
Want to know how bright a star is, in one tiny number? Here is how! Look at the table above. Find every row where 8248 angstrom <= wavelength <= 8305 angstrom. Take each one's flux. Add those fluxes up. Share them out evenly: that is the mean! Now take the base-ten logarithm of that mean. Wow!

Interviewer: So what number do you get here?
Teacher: 1.543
